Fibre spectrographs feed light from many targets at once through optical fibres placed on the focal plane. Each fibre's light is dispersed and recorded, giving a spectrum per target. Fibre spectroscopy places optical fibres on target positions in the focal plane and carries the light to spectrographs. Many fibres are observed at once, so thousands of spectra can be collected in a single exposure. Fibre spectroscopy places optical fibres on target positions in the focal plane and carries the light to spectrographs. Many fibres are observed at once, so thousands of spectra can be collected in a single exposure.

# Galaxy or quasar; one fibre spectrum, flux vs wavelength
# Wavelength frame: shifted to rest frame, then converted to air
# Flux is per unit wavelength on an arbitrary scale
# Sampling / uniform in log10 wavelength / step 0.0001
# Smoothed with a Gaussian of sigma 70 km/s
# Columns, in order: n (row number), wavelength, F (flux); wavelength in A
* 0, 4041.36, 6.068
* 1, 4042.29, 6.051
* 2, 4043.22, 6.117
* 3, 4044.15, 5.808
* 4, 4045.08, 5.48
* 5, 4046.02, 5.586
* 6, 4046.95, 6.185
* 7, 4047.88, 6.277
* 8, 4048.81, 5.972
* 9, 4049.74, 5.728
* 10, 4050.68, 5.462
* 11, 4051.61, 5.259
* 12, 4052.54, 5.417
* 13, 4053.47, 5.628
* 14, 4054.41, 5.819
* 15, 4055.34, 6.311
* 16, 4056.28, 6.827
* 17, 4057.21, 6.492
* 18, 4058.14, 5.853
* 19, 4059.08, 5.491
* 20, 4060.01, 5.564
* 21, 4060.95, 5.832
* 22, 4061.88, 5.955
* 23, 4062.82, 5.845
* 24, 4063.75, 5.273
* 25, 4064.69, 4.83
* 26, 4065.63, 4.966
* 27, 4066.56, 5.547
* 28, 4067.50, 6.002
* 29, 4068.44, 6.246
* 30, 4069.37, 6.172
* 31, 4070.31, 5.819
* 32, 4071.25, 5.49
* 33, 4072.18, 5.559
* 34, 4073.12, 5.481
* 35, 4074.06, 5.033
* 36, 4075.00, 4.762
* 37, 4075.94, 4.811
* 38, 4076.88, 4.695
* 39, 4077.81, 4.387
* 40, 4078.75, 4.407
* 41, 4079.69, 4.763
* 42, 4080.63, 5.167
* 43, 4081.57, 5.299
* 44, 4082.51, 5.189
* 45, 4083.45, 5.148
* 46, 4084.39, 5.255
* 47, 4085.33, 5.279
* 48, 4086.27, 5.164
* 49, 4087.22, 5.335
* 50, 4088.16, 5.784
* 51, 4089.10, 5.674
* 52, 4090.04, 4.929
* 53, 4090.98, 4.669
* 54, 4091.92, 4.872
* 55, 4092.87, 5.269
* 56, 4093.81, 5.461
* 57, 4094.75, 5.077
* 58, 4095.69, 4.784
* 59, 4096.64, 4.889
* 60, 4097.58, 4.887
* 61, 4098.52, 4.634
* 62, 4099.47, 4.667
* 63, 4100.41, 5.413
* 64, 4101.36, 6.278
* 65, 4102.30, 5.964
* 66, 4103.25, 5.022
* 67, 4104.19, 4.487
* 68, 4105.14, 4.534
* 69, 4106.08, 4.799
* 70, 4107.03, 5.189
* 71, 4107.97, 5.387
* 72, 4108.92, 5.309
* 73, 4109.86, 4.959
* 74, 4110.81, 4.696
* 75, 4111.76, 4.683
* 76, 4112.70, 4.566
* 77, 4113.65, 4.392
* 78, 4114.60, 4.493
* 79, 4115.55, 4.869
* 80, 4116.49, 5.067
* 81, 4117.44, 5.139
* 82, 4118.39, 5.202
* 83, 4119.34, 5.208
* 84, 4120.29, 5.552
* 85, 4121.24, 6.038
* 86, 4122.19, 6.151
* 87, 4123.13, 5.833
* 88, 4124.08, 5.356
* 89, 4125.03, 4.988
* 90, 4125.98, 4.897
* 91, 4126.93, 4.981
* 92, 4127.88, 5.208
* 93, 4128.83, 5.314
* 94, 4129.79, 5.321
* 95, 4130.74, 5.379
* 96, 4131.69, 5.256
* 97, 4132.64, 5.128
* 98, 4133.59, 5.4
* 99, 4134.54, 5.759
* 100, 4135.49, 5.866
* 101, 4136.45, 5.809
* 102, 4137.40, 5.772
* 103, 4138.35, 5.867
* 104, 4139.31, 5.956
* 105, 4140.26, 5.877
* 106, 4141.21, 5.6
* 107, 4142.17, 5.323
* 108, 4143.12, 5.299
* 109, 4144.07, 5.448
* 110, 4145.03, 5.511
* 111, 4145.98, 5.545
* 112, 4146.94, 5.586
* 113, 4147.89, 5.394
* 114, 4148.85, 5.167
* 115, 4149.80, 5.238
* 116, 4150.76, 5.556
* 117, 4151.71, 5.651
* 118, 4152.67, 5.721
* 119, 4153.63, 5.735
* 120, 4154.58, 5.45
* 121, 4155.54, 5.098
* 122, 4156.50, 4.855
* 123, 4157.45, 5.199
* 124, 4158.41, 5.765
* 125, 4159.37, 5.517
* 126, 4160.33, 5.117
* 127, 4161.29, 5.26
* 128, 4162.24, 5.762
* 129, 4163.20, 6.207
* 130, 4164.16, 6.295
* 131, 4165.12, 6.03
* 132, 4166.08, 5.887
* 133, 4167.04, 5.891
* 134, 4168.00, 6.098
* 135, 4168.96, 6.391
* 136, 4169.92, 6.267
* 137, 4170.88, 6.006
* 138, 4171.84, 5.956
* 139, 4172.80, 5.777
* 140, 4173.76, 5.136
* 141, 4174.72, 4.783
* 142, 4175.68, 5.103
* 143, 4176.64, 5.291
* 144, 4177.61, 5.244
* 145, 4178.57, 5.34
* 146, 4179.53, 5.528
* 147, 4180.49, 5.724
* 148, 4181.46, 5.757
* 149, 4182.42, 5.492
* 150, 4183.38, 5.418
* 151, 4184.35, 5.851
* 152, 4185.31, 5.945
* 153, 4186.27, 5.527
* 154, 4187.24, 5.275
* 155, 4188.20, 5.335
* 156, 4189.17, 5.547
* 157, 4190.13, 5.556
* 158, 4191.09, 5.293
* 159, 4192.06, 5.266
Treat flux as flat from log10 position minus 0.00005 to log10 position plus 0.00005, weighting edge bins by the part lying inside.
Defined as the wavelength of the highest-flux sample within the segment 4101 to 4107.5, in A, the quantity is 4101.36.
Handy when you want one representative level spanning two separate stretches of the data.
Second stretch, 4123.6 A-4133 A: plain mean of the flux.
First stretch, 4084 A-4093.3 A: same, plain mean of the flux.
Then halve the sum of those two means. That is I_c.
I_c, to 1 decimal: 5.2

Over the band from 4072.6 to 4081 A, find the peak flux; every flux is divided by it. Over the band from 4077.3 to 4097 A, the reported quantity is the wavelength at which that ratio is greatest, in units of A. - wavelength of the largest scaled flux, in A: 4088.16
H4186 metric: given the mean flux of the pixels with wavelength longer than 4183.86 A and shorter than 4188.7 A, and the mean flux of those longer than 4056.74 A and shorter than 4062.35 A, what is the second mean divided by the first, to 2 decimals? 1.05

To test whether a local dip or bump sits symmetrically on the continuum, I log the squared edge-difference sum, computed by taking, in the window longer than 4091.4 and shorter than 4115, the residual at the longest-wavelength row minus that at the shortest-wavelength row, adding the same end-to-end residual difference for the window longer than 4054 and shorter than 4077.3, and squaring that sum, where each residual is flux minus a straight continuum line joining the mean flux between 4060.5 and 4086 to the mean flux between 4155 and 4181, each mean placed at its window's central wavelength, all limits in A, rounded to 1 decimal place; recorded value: 2.7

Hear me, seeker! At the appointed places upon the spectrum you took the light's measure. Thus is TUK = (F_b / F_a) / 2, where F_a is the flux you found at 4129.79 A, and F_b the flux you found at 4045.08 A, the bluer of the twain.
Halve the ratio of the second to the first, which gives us 0.51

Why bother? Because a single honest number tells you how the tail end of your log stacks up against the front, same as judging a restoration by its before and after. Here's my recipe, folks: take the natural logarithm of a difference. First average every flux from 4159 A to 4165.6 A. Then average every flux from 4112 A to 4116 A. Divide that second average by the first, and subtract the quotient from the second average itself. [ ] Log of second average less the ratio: 1.33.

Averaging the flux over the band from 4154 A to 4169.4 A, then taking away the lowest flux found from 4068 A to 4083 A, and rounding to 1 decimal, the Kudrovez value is 1.3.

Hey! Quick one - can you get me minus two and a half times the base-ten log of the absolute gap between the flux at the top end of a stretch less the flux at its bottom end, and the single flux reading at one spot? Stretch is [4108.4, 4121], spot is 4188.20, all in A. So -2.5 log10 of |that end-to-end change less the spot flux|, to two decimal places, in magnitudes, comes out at -1.77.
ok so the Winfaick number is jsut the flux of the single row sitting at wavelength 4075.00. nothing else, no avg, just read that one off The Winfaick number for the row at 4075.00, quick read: 4.762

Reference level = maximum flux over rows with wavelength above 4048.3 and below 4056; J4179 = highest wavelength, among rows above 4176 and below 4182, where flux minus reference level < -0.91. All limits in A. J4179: 4178.57 A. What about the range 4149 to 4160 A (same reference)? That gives 4157.45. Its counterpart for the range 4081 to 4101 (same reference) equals 4099.47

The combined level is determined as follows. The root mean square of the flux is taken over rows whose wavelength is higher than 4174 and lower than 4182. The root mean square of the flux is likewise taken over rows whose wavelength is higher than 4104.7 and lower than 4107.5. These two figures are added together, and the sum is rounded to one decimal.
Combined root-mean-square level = 10.2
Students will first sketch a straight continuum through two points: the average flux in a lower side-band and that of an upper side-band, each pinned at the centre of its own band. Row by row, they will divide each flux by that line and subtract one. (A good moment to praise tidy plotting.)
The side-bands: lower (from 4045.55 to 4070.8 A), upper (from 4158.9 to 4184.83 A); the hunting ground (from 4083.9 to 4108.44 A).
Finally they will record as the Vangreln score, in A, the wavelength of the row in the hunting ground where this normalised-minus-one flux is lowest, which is 4104.19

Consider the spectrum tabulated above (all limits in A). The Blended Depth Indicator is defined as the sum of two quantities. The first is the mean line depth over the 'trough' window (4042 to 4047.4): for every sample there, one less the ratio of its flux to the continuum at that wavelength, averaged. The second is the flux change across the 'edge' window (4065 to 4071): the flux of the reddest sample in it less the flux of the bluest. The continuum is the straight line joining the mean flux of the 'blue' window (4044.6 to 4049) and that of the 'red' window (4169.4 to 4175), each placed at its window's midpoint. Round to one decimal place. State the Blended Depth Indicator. 0.9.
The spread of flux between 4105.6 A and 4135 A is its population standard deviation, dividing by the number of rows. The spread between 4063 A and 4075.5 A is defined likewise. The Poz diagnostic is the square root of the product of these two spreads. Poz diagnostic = 0.441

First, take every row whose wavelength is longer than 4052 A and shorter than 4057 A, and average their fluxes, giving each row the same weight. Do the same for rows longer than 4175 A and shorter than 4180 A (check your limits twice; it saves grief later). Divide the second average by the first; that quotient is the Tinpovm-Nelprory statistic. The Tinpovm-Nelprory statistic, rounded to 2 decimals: 0.88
